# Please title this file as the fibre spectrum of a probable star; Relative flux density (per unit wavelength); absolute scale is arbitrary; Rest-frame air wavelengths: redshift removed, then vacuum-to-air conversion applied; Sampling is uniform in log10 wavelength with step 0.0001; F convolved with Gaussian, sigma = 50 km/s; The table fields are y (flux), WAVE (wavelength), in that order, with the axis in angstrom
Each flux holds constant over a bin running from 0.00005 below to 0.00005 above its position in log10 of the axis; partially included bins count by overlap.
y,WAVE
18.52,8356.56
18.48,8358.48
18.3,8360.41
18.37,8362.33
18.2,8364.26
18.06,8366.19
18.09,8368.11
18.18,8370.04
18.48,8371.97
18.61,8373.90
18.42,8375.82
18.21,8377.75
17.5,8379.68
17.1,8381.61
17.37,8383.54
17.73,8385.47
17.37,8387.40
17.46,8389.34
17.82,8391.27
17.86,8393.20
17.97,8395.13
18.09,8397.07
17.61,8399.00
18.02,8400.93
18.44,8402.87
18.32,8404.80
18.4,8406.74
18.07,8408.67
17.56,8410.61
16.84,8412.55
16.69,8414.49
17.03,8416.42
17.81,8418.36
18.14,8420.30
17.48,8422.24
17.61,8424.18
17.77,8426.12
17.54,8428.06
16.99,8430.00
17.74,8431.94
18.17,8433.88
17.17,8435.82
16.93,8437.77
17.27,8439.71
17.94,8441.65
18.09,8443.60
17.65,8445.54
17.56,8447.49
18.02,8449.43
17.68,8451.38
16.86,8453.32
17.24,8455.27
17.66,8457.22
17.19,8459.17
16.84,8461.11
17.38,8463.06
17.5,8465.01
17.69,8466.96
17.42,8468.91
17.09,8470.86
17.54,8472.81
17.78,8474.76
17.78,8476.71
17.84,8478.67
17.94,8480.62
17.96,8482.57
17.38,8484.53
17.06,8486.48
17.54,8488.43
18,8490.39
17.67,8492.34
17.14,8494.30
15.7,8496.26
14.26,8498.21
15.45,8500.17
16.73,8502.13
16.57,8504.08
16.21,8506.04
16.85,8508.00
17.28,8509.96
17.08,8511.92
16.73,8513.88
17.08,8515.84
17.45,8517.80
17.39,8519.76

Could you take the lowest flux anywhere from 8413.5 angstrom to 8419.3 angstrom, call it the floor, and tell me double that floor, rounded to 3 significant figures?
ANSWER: 33.4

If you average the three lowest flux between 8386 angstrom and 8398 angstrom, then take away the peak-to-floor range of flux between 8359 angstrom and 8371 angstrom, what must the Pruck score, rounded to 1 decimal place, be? 17.2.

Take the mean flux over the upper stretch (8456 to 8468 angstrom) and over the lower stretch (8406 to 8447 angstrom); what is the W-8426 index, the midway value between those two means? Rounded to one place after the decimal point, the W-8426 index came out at 17.5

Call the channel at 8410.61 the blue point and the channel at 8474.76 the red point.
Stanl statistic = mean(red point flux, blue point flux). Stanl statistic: 17.67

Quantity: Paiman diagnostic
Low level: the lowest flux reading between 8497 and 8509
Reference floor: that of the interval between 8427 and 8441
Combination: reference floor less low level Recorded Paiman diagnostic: 2.7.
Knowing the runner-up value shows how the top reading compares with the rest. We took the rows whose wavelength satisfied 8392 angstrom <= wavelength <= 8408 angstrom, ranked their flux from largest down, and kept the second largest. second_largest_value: 18.4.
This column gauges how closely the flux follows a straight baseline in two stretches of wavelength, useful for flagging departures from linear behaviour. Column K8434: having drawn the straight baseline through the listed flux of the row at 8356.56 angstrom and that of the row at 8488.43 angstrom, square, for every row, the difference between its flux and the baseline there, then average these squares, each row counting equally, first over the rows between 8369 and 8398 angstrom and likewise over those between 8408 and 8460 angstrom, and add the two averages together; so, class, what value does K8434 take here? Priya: 0.76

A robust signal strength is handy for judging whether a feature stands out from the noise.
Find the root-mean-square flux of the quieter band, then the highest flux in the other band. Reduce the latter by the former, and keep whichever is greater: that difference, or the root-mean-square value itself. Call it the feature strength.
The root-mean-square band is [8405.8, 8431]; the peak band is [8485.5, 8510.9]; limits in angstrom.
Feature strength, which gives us 17.5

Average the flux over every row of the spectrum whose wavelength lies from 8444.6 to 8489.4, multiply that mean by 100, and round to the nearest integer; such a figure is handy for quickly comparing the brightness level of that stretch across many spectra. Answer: 1750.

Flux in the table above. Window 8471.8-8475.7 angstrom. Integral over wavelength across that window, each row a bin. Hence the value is 68.9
